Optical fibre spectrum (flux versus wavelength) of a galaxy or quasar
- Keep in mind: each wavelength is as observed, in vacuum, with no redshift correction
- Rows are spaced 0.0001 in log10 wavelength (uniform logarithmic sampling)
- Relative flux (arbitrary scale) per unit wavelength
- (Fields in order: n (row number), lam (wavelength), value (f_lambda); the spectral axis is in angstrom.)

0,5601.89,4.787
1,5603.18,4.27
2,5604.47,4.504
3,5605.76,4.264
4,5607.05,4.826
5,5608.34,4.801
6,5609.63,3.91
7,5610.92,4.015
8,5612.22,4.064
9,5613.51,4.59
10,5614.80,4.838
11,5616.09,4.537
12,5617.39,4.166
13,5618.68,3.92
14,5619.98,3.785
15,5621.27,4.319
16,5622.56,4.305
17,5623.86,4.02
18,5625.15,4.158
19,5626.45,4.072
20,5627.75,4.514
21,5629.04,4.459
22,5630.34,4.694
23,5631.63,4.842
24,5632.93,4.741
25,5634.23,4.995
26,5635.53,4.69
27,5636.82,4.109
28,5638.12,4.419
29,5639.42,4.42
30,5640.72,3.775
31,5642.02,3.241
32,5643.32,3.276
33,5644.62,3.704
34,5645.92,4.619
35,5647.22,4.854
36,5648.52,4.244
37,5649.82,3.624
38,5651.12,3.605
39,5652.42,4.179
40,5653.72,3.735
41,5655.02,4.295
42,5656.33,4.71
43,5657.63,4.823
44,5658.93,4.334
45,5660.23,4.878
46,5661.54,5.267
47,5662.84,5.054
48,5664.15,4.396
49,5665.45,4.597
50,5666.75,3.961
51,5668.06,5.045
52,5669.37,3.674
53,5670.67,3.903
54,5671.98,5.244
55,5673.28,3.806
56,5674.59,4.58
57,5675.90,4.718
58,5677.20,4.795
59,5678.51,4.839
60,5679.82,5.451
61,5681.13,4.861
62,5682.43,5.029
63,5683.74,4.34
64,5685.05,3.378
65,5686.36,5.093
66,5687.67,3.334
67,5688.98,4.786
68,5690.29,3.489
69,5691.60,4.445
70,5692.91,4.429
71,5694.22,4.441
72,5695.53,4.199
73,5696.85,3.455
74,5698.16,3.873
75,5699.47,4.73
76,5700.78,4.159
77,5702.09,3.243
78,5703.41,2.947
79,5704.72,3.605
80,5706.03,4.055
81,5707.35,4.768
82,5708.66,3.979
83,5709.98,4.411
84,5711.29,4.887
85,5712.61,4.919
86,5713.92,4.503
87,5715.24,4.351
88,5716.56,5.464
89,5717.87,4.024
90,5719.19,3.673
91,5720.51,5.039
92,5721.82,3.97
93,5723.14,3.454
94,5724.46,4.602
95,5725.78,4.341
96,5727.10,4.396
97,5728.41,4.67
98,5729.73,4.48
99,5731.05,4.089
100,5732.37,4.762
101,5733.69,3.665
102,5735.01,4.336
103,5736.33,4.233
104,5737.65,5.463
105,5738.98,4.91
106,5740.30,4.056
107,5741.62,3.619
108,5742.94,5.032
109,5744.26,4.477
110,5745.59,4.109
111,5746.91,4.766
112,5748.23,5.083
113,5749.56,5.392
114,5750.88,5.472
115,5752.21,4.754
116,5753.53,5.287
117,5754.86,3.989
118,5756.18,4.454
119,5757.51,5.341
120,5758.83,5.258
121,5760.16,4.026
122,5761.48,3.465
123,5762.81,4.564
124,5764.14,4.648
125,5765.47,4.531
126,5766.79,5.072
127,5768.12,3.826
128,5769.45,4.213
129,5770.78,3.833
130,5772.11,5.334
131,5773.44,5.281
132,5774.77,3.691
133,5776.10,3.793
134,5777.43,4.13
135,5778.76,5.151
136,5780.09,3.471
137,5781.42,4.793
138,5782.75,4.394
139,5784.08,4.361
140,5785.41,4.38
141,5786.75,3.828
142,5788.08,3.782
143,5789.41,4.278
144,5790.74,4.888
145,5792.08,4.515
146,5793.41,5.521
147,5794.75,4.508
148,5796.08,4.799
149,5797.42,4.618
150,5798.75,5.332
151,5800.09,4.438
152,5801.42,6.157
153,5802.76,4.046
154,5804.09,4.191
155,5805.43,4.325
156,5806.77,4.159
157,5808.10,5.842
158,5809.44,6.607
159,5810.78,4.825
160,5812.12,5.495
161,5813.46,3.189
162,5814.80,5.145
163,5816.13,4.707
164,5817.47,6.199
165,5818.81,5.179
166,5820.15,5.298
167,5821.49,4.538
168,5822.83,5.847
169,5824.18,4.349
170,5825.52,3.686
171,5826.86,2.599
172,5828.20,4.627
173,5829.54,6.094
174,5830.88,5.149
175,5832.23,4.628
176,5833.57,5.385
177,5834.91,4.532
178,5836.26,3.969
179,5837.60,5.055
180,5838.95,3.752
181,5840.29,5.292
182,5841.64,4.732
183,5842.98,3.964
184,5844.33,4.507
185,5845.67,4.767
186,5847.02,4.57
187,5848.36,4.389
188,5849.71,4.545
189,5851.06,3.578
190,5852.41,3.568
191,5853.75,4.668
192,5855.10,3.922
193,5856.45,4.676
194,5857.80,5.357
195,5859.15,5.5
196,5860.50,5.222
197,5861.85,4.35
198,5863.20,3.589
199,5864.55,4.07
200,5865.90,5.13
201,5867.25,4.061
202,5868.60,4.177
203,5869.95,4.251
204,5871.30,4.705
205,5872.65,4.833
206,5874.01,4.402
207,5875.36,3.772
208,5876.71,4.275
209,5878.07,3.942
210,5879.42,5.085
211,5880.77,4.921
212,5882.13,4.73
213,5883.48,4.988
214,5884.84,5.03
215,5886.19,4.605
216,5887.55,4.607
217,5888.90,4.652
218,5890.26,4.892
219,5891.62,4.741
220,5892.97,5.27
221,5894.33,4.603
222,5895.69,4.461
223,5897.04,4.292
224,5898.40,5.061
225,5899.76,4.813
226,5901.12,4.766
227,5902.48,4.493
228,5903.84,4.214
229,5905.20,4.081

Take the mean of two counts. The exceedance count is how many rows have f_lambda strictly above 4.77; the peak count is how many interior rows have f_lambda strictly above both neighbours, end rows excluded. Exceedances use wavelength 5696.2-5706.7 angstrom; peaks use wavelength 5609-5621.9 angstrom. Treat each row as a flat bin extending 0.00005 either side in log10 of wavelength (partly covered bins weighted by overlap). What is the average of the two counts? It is 0.5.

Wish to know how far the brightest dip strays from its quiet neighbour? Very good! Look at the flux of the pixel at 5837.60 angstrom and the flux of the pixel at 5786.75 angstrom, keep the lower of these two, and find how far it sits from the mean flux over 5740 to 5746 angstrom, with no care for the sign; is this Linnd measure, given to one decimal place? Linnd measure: 0.4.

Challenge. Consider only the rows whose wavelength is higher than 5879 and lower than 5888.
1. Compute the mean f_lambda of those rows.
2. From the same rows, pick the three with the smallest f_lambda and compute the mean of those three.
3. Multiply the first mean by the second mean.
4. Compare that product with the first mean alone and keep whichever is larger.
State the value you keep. 23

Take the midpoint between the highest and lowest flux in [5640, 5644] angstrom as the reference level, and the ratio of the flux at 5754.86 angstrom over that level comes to 1.1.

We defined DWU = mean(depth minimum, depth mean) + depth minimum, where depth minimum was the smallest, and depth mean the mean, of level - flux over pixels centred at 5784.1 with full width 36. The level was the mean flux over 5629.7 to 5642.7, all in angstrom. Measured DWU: -2.72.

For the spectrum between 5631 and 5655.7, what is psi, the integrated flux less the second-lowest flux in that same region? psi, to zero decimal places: 100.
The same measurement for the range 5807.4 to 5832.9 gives 123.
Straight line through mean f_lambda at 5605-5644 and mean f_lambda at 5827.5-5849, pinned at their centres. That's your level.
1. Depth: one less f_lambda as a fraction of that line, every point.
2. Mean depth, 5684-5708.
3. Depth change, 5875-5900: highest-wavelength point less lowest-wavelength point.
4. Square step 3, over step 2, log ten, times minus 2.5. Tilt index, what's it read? 0.8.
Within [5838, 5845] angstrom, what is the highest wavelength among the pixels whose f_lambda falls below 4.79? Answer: 5844.33 angstrom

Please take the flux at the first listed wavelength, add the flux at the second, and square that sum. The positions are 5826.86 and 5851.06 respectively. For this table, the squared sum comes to 38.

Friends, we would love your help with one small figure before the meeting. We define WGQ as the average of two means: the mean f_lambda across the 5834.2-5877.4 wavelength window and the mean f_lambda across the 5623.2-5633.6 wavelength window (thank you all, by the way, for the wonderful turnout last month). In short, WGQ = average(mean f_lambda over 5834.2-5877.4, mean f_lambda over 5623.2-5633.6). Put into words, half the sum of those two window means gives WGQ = 4.44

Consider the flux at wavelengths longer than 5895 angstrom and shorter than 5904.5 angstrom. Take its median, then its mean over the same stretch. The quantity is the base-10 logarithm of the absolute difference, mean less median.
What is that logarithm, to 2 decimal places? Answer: -1.03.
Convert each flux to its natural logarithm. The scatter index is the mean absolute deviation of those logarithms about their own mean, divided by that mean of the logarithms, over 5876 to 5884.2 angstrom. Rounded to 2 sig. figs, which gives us 0.053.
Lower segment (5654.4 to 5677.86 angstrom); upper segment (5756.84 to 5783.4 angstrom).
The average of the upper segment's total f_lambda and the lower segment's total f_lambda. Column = 85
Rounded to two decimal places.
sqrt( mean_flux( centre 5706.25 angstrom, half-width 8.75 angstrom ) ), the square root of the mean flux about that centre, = 2.04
